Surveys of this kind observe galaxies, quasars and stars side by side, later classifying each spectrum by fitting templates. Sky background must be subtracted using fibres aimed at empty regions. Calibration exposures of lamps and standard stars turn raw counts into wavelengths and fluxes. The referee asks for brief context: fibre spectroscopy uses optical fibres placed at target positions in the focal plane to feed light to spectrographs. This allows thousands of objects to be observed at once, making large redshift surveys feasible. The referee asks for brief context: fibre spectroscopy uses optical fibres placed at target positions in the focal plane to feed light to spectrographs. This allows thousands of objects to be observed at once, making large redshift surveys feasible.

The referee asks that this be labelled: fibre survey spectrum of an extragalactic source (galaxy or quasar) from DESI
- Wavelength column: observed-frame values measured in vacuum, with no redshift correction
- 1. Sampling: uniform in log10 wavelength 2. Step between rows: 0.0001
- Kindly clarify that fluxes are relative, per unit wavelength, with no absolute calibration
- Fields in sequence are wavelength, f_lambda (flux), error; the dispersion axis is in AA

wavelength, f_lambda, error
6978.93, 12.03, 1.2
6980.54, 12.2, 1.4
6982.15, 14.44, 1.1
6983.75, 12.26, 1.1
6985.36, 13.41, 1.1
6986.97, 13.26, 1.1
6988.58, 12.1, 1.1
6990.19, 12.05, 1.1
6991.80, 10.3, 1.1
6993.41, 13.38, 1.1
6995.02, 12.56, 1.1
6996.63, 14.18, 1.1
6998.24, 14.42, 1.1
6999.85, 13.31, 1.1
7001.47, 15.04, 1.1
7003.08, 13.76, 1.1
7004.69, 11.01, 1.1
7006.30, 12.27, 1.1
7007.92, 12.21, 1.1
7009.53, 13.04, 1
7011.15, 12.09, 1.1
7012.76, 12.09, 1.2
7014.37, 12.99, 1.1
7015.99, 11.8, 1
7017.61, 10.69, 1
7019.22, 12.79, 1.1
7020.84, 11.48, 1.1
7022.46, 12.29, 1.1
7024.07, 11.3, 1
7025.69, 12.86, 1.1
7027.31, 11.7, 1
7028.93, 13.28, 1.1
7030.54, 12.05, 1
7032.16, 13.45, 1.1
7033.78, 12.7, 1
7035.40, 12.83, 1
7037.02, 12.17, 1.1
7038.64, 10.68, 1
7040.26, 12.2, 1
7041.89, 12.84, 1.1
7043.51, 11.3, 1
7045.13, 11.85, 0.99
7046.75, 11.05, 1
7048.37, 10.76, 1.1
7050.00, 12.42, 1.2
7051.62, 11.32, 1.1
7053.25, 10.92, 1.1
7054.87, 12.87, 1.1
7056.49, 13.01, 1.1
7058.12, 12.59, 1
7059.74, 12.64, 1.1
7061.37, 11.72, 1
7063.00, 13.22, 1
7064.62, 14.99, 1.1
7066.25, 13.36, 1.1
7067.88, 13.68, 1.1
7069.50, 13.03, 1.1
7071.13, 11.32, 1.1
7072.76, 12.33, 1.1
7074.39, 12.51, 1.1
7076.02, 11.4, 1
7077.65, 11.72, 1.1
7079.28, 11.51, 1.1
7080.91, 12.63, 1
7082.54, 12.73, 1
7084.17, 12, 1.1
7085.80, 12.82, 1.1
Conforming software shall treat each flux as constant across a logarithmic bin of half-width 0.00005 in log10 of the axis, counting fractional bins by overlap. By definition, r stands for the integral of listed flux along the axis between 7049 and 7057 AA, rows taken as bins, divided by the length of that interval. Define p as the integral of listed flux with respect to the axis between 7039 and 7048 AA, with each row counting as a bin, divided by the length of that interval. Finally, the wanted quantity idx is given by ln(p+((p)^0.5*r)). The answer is 3.97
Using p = 11.7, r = 12.0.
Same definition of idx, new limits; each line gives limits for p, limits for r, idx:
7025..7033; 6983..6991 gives 4.05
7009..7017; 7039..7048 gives 3.98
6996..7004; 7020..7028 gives 4.08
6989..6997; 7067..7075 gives 4.04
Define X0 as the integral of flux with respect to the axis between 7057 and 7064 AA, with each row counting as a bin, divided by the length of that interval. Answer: 12.6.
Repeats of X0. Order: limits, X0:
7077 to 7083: 12.1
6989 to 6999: 12.8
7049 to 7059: 12.2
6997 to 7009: 13.2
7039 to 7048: 11.7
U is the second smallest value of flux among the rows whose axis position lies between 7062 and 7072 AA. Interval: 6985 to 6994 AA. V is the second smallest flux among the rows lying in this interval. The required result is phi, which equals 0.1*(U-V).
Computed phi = 0.10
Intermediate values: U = 13.03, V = 12.05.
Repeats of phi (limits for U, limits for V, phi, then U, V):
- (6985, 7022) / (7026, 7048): -0.04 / 10.69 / 11.05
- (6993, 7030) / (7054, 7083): -0.04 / 11.01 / 11.4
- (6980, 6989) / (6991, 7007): 0.12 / 12.2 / 11.01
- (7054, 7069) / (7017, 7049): 0.19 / 12.59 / 10.69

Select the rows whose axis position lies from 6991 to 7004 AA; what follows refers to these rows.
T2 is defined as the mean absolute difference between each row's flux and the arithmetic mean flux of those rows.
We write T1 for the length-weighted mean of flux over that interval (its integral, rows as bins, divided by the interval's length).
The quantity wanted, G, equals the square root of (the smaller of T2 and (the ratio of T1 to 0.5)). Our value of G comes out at 0.99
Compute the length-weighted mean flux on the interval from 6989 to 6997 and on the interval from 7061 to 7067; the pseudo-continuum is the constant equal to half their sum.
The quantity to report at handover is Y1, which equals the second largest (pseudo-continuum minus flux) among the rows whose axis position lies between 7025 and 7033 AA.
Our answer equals 0.9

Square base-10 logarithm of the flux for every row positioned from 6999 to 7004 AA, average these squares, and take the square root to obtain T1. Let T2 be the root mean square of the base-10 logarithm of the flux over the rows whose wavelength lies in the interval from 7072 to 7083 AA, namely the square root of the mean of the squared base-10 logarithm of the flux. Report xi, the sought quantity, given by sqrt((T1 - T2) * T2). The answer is 0.26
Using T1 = 1.15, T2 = 1.08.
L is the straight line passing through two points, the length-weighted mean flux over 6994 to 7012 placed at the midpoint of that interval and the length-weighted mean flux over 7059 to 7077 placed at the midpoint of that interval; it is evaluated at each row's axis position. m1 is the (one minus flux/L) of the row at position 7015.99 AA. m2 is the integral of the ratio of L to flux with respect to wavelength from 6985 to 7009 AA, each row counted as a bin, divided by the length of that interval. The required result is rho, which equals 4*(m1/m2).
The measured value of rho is 0.4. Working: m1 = 0.09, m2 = 1.03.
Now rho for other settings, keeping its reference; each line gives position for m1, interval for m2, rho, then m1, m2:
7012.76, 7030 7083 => 0.3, 0.07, 1.05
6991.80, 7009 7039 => 0.8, 0.22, 1.06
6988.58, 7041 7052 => 0.3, 0.08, 1.11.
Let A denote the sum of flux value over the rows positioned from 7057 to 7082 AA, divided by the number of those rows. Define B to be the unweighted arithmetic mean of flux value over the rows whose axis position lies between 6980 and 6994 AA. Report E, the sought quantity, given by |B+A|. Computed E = 25.2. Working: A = 12.6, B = 12.6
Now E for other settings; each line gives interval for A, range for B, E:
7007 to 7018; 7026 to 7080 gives 24.4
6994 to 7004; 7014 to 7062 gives 26.0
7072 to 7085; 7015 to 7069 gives 24.4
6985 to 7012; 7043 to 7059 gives 24.7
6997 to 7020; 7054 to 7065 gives 25.7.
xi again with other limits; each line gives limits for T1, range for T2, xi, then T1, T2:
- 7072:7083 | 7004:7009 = 0.11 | 1.08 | 1.07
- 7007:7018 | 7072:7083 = 0.01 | 1.08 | 1.08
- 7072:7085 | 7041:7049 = 0.15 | 1.08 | 1.06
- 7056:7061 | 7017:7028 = 0.18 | 1.11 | 1.07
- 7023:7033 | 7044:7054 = 0.20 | 1.09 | 1.06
